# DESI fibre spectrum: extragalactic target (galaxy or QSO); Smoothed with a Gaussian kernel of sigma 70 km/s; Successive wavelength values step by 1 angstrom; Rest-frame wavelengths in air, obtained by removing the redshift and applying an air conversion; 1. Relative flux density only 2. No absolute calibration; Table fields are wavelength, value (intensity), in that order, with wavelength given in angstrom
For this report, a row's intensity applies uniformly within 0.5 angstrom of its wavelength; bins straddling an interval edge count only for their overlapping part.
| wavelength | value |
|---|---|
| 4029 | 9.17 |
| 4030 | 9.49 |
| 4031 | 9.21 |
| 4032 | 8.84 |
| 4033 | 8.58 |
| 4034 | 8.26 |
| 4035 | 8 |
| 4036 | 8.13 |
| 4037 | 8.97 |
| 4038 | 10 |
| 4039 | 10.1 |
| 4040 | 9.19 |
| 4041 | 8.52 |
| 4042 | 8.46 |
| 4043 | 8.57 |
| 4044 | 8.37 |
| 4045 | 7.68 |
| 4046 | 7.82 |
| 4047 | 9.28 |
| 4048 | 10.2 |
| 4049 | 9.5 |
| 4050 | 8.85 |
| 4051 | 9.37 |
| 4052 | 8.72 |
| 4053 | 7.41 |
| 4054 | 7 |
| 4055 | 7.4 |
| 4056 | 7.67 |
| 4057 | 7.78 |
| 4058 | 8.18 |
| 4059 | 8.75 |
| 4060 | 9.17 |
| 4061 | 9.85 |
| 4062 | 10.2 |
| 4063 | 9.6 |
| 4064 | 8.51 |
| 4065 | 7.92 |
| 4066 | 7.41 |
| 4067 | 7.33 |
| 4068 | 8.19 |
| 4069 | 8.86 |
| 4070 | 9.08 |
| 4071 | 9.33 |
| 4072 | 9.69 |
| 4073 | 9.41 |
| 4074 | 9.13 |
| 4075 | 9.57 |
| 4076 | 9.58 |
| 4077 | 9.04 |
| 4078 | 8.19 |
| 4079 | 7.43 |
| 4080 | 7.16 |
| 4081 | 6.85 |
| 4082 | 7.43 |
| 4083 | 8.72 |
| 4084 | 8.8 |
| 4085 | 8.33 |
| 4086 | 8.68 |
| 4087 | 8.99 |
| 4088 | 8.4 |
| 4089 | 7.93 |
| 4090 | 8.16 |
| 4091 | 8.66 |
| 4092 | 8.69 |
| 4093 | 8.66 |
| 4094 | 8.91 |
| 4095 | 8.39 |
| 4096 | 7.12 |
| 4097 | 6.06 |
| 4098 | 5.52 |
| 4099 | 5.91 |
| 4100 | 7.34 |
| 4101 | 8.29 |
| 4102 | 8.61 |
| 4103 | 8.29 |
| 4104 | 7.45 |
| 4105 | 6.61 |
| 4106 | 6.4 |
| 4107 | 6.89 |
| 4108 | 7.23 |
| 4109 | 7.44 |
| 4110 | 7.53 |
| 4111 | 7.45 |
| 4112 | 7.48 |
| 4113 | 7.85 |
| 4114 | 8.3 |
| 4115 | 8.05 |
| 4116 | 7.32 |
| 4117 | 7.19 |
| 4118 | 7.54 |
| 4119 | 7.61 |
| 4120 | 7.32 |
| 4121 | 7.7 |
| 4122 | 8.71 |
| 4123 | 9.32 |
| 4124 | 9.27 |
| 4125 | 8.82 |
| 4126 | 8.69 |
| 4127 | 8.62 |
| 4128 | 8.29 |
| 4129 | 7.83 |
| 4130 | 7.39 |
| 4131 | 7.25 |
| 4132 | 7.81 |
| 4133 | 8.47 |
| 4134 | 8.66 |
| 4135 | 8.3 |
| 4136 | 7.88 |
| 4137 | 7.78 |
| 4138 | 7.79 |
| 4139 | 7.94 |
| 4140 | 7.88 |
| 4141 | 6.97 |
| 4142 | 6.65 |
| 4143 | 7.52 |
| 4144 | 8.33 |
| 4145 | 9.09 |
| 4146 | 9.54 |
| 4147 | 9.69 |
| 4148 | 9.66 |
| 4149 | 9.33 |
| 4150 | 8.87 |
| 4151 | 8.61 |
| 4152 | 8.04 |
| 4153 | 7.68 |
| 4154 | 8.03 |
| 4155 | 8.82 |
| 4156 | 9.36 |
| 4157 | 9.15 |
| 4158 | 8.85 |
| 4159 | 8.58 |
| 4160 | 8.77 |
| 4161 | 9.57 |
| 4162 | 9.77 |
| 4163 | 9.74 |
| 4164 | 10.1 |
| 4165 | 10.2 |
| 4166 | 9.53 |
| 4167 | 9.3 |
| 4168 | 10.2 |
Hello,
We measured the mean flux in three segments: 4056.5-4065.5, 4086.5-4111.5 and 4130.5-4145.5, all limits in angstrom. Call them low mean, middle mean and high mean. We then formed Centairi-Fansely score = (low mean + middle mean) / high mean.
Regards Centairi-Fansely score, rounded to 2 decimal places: 2.09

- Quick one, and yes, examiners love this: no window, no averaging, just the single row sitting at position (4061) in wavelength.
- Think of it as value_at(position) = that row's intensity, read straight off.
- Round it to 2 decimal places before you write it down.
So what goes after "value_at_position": 9.85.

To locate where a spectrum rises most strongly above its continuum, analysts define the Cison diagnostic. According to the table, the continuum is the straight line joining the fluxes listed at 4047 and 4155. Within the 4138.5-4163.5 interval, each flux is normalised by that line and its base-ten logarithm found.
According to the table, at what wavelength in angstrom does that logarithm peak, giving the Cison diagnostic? 4162 angstrom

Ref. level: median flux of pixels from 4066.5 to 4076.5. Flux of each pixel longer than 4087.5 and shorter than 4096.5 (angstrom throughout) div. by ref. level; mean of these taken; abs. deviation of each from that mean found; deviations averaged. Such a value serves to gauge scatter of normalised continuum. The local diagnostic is 0.042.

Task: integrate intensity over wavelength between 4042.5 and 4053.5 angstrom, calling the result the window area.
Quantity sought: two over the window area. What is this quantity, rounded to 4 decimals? 0.0209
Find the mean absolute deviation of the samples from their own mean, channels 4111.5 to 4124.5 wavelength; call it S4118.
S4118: 0.58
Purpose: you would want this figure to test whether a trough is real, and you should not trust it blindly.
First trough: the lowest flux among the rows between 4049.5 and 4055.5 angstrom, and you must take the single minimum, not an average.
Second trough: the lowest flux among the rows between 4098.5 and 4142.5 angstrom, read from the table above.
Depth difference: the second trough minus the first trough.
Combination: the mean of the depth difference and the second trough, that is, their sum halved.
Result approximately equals 2.41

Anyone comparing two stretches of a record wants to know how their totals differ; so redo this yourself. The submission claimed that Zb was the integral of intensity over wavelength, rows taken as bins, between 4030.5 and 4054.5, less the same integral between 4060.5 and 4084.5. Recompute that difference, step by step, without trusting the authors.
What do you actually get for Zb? 2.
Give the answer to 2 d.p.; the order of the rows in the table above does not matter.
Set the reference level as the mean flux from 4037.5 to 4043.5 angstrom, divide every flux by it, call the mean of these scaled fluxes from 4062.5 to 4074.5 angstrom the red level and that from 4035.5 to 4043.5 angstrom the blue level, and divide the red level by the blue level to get 0.97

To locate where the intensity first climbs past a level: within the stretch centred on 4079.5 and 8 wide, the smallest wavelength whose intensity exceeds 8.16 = 4076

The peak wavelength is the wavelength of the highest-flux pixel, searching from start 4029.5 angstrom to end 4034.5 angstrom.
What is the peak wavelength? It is 4030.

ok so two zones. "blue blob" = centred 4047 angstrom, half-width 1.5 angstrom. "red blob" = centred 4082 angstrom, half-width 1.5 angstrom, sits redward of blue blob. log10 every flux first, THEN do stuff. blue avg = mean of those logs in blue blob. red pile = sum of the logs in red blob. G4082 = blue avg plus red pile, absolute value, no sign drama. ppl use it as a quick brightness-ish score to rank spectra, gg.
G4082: 3.60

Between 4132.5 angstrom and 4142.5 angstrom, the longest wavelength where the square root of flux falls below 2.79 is 4142 angstrom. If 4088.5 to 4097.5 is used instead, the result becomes 4097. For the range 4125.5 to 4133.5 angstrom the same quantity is 4131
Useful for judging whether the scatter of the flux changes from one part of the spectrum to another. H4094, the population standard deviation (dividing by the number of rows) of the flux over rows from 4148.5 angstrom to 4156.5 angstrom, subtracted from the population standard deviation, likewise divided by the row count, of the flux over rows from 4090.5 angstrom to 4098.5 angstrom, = 0.7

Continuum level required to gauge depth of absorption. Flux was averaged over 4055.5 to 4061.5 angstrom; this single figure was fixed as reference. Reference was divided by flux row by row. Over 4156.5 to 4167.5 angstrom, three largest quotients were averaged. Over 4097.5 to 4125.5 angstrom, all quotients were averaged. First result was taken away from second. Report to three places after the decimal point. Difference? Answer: 0.159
